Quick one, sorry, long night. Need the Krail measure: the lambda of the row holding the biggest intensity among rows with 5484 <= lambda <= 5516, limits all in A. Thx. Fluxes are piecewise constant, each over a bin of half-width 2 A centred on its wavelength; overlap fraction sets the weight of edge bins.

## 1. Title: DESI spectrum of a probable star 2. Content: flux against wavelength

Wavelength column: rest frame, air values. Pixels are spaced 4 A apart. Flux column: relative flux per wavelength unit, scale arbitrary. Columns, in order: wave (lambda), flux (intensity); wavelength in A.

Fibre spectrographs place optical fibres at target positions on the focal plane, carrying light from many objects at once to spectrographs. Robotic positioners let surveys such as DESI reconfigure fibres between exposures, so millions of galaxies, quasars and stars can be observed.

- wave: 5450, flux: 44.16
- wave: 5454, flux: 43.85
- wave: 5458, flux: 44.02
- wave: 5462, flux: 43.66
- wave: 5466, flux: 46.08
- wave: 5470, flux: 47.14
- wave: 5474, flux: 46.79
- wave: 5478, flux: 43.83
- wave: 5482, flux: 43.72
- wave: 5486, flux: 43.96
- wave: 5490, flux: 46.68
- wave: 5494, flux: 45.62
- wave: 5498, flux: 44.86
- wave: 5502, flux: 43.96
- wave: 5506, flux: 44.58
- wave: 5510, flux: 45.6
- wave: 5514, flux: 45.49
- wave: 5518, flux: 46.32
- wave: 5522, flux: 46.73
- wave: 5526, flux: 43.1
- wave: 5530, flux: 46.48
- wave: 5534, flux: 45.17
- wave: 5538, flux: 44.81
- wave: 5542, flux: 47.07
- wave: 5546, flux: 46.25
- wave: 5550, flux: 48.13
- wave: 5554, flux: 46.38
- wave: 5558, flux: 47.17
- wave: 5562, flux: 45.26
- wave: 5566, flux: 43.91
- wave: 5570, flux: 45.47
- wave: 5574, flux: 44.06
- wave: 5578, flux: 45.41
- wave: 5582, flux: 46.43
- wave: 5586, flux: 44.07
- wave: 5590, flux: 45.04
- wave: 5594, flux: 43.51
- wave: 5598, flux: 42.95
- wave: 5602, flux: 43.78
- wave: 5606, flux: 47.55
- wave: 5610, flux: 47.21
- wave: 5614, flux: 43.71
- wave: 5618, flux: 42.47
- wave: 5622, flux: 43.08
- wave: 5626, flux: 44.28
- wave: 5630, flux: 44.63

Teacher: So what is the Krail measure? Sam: 5490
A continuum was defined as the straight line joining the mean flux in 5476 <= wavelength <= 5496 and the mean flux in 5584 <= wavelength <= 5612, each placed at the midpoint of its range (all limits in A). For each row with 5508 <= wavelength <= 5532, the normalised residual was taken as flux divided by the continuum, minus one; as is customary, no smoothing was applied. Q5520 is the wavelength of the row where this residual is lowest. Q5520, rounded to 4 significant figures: 5526 A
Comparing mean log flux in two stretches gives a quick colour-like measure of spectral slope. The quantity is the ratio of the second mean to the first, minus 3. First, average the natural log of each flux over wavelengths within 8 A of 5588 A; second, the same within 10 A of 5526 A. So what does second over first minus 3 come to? -2.00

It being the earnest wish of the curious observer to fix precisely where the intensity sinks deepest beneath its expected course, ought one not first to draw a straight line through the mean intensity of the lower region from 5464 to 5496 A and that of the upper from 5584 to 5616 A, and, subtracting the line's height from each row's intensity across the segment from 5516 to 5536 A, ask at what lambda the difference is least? 5526 A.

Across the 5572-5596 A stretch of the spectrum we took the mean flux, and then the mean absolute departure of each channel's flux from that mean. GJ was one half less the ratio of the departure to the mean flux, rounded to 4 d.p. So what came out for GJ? 0.4805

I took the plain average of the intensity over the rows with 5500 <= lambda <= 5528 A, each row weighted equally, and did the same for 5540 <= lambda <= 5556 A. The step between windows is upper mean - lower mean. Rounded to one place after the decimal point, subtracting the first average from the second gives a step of 1.8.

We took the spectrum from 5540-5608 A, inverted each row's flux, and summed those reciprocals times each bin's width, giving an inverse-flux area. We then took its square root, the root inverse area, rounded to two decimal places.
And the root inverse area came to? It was 1.22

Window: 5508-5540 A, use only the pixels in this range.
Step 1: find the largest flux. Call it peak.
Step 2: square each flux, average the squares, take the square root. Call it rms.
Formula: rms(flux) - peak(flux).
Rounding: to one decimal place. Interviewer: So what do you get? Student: -1.3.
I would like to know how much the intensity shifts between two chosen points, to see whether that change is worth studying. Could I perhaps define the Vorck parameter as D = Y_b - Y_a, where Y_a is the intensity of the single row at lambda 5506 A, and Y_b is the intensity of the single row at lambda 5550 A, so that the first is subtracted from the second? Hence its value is 4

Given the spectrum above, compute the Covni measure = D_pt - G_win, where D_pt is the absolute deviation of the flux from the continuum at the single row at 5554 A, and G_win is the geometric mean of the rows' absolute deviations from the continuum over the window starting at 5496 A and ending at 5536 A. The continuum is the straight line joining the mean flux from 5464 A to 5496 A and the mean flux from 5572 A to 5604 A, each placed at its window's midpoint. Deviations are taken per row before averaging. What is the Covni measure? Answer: 0.9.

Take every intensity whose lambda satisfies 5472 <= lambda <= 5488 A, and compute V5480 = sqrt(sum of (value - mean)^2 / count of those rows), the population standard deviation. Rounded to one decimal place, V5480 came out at 1.3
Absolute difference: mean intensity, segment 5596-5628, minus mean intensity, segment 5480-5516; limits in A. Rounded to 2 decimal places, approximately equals 0.56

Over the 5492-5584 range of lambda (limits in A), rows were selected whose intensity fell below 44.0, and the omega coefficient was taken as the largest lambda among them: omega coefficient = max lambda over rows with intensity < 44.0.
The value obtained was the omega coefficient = 5566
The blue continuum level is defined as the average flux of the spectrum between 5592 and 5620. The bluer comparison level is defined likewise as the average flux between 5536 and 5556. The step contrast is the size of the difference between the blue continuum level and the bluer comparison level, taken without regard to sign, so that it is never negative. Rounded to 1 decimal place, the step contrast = 2.1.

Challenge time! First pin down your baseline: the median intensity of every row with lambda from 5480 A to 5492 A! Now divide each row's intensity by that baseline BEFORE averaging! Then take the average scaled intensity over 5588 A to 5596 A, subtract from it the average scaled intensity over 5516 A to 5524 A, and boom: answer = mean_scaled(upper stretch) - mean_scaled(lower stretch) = -0.05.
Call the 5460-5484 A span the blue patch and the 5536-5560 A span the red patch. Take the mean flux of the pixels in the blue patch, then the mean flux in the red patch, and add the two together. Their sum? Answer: 91.8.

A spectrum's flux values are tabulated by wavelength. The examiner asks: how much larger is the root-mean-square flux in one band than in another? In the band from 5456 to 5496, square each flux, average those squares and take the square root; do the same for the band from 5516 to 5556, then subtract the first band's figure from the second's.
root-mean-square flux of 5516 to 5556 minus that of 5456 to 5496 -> 0.9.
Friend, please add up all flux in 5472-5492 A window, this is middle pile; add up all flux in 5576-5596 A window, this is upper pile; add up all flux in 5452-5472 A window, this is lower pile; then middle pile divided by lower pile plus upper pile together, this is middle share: 0.501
